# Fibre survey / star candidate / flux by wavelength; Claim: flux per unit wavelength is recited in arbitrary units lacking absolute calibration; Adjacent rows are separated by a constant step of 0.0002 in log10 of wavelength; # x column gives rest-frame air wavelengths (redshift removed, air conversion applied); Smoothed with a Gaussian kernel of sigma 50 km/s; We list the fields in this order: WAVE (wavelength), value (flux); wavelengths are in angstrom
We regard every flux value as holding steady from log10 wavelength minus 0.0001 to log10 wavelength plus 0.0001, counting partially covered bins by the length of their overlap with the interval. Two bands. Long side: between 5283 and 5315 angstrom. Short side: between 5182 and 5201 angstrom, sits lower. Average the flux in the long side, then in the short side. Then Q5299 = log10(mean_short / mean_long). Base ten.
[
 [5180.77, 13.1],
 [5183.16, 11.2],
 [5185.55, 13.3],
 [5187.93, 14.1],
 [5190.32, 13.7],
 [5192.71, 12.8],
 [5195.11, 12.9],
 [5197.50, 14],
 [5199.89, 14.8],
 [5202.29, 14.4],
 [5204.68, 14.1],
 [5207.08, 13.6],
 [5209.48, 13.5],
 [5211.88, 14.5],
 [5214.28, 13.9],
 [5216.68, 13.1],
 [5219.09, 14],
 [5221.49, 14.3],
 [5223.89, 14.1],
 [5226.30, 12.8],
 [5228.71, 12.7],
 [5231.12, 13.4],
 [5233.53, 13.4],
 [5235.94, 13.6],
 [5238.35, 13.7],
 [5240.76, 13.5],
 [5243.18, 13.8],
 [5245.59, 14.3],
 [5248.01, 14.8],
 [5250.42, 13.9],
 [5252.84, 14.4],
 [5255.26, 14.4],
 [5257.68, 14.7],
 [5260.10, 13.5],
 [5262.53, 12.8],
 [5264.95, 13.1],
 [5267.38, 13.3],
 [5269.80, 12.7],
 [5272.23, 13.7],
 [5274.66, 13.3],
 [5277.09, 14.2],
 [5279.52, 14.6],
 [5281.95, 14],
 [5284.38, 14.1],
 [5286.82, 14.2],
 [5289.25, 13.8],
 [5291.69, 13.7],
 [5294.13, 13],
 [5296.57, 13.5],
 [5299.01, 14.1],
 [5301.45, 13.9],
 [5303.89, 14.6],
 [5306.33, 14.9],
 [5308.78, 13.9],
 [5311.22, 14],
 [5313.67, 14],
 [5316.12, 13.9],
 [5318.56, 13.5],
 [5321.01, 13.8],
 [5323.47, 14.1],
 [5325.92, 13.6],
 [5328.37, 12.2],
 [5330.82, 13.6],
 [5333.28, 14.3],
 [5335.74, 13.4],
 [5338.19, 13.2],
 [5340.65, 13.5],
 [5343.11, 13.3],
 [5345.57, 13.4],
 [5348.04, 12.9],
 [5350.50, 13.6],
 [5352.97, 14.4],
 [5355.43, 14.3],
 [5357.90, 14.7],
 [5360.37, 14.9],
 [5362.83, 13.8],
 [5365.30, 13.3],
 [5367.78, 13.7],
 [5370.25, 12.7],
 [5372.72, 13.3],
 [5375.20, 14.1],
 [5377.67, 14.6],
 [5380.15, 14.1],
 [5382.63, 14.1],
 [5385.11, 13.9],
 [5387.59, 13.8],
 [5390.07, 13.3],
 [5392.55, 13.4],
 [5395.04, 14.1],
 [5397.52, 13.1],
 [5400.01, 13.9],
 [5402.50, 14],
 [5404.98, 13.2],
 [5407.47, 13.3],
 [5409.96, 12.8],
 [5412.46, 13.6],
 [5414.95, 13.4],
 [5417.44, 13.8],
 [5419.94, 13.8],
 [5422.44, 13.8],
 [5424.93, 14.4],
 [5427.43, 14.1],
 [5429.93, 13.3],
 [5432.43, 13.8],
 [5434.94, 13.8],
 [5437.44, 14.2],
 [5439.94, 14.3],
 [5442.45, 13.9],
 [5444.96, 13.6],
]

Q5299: -0.020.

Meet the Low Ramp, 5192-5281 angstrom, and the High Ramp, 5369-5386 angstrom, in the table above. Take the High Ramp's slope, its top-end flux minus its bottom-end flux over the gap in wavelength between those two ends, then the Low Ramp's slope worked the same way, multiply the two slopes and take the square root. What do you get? 0.041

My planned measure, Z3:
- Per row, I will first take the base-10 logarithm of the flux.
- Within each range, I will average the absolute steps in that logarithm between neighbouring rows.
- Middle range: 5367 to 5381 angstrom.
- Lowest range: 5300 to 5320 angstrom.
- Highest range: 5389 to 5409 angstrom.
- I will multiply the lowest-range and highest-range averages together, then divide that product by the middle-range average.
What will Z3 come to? 0.0086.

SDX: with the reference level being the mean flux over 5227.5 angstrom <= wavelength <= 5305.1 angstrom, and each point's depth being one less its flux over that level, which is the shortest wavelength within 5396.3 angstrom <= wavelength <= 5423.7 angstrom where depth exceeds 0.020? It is 5397.52 angstrom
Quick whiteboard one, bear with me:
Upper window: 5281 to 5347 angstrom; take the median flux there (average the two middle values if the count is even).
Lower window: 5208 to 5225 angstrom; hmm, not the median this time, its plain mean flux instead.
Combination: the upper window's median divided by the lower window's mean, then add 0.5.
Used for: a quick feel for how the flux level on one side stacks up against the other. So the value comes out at 1.49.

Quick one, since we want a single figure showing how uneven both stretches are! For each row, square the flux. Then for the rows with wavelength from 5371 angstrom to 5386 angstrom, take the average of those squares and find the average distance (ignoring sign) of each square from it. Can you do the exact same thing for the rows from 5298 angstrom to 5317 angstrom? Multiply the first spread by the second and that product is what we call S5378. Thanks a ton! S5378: 65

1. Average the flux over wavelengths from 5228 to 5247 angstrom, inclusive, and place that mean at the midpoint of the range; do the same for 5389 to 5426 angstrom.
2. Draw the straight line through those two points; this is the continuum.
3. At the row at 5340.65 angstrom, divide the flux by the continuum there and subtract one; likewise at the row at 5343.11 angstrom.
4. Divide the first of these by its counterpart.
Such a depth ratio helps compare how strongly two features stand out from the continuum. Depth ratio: 0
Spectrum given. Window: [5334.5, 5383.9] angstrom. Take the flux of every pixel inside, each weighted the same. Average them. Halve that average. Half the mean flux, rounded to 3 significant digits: 6.88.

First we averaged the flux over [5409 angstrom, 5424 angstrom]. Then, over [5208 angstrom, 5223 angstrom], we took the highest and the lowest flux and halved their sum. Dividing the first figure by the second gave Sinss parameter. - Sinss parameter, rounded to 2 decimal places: 0.98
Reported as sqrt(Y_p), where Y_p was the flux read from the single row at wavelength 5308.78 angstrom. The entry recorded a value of 3.73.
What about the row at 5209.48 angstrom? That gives 3.67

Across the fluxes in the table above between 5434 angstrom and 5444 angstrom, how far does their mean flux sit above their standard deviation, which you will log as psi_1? 13.8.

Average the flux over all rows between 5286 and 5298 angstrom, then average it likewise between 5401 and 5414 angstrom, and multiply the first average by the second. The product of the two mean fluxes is 182.5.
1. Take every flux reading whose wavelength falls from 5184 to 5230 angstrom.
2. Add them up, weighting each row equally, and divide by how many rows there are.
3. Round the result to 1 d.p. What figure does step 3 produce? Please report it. 13.7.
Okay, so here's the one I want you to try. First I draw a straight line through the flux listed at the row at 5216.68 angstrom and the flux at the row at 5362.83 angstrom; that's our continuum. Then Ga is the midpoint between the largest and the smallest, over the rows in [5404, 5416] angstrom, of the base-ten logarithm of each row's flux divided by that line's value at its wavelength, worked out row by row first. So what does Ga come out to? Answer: -0.027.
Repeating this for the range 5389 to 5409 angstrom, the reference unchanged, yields -0.012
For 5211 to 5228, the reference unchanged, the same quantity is 0.017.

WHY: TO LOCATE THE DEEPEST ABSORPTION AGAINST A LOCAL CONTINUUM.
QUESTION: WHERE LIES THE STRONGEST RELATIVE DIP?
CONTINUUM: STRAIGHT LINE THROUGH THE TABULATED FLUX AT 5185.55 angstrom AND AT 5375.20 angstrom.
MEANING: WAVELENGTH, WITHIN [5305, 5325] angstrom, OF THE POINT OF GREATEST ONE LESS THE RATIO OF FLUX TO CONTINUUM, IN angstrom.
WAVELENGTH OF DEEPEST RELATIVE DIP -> 5318.56 angstrom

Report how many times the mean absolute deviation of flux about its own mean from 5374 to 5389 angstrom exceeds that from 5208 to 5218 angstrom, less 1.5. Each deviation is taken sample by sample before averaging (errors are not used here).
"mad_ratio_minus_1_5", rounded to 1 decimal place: -1.1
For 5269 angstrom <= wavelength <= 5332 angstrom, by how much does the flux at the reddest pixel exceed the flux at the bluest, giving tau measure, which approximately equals 0.90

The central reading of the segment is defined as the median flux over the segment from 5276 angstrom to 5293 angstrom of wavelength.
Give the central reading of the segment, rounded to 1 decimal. 14.1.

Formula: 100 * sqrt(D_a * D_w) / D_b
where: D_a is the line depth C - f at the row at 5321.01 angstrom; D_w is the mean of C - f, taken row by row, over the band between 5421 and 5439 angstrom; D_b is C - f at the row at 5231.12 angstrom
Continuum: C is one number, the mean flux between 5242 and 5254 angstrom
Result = 45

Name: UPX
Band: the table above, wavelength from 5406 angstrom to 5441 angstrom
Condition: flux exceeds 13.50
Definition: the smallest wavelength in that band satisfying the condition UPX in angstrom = 5412.46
